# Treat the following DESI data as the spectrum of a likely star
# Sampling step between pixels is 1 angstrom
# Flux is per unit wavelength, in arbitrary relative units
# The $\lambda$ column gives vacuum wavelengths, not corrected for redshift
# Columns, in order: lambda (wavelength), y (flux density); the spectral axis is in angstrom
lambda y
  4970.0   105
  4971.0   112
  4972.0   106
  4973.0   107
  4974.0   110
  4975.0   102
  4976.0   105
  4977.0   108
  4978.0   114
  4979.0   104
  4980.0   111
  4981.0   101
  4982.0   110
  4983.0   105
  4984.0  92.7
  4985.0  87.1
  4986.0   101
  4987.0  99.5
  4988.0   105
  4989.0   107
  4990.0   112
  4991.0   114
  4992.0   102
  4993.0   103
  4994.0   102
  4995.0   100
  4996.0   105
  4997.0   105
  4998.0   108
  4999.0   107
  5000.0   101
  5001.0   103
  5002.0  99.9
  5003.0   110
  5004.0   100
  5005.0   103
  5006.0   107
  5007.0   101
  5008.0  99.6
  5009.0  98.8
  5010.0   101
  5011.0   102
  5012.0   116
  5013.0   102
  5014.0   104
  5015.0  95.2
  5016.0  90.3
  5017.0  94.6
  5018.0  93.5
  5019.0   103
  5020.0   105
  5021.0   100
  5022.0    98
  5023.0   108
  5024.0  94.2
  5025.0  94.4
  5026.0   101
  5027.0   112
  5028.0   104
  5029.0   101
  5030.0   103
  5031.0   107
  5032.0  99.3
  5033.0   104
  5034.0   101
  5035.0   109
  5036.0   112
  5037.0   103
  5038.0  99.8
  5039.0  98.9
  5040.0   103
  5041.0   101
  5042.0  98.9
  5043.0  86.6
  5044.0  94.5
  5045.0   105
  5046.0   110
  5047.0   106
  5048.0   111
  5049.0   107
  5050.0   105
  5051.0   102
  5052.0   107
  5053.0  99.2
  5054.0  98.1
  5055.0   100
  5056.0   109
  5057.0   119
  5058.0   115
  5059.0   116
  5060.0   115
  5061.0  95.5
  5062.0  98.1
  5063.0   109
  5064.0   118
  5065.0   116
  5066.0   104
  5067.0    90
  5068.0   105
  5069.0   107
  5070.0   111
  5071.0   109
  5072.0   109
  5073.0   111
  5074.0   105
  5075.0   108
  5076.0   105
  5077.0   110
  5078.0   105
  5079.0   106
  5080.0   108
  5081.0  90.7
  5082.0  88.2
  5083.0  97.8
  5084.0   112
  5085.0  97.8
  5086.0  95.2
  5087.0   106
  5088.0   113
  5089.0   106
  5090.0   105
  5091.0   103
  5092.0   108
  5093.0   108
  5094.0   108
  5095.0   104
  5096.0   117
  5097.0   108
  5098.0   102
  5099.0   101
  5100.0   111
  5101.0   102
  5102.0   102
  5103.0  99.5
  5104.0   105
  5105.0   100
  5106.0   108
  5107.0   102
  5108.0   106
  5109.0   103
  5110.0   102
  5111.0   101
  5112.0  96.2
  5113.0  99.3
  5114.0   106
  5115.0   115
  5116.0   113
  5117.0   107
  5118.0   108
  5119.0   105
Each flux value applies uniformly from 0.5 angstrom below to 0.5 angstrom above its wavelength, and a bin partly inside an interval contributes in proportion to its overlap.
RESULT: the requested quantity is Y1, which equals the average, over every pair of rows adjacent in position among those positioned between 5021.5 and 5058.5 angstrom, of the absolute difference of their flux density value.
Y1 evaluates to 5.5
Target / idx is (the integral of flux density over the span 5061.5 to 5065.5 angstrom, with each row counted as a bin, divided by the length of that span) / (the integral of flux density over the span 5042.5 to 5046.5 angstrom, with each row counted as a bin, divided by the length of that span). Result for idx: 1.11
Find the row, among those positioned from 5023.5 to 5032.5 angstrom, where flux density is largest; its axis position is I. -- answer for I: 5027.0 angstrom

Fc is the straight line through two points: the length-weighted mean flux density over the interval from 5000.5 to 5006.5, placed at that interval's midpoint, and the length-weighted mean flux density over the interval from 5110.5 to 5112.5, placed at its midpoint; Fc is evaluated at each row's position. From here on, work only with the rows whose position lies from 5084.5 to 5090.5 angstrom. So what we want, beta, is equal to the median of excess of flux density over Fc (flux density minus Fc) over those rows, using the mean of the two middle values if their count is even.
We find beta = 5.8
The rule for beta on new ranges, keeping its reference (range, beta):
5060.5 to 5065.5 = 8.1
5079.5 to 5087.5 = -2.1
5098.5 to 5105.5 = 2.9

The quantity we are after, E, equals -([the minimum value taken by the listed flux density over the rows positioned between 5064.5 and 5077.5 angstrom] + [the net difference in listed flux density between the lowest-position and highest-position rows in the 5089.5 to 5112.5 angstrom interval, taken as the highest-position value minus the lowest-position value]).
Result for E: -81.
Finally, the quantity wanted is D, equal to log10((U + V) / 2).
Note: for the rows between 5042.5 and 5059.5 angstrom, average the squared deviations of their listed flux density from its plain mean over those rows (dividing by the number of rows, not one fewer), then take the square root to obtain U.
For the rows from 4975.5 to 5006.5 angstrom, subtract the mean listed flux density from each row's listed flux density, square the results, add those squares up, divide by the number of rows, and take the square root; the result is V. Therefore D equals 0.829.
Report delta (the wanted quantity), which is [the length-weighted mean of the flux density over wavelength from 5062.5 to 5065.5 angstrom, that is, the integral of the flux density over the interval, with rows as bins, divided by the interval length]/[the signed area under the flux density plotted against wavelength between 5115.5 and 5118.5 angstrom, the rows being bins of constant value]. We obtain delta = 0.349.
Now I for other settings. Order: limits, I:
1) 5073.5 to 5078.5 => 5077.0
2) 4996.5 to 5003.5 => 5003.0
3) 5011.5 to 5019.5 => 5012.0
